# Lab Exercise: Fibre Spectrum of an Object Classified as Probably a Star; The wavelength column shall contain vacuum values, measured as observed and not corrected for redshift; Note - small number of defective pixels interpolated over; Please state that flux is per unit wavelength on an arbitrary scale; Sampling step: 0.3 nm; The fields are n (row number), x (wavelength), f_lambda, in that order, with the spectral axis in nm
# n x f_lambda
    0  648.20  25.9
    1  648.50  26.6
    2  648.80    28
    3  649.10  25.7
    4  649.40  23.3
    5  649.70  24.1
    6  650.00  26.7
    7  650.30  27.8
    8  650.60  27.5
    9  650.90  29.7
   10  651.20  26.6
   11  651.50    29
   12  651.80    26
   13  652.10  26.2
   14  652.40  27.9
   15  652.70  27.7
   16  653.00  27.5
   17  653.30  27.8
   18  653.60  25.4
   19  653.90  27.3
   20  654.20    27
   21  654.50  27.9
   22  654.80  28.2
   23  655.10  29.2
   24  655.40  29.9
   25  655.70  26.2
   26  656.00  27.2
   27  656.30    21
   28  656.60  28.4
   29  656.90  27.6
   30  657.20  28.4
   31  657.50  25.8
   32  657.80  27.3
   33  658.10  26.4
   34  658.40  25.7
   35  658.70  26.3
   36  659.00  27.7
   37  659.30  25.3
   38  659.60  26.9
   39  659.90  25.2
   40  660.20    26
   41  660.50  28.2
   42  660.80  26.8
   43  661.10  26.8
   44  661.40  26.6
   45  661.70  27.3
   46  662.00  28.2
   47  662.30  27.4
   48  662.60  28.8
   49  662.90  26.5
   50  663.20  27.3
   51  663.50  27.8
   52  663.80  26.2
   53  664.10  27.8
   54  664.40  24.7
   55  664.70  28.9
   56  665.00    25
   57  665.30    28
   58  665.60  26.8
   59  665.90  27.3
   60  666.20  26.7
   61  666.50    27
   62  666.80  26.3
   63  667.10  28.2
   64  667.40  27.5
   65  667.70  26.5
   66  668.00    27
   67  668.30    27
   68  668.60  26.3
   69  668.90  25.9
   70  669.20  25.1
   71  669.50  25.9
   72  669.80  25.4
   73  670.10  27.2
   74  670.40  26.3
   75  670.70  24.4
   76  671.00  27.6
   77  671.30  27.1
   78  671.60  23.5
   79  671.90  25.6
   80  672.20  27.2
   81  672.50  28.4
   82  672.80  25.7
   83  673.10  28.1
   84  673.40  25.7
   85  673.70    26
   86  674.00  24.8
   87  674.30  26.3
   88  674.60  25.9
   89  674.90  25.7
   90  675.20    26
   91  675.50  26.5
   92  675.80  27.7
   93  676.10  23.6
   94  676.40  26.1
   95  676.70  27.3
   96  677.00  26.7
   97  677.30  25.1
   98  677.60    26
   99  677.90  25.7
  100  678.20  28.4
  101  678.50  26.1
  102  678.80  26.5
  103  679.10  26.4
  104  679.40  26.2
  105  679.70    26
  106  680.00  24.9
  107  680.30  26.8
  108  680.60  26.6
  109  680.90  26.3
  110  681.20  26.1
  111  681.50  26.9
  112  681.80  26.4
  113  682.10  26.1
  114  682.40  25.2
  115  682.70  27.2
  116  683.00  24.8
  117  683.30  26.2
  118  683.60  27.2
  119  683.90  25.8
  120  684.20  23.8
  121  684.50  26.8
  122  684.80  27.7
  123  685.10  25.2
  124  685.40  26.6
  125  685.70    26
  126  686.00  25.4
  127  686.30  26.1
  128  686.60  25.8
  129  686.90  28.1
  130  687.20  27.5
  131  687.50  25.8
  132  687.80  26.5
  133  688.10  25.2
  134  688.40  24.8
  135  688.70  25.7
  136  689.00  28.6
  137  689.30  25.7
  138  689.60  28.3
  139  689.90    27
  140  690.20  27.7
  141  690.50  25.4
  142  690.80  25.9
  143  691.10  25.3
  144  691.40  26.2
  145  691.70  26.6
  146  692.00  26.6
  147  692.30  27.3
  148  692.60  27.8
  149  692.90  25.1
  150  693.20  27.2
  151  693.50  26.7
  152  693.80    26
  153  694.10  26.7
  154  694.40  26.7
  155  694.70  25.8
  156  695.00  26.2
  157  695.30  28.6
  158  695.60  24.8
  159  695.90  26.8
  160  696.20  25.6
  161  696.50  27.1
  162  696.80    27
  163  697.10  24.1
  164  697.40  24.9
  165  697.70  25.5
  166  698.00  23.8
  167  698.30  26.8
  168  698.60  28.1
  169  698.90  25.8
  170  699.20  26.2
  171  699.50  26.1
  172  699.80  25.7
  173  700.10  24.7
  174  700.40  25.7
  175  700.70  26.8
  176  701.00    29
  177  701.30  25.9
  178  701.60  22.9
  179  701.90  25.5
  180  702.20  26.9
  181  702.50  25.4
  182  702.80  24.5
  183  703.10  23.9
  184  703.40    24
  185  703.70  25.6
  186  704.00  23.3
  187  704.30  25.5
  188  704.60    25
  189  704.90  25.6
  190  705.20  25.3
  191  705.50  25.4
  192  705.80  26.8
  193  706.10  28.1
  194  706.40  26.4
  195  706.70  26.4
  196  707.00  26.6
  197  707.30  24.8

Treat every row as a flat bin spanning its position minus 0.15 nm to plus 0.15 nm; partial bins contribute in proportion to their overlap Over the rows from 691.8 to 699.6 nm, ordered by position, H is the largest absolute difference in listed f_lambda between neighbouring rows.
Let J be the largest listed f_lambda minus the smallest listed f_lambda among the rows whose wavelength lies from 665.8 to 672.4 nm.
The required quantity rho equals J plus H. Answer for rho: 8.5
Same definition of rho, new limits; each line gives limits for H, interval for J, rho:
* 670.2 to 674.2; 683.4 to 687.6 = 7.9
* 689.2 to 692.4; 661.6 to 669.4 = 6.8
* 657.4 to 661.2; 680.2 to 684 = 4.8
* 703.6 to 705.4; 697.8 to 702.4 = 8.4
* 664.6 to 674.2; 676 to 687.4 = 8.7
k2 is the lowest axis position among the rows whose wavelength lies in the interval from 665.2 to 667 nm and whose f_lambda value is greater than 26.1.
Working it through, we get 665.30 nm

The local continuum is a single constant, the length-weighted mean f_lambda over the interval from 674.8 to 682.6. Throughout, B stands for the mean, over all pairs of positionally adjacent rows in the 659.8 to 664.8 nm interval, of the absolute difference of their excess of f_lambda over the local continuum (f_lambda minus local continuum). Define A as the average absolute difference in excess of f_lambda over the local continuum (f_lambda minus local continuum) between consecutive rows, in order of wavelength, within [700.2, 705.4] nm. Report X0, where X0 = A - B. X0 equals 0.09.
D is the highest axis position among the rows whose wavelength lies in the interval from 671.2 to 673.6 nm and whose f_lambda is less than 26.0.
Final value 673.40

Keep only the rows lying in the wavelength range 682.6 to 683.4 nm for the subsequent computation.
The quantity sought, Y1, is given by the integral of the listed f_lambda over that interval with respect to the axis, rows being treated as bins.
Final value 20.8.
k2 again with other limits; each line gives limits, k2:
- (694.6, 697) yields 695.00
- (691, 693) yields 691.40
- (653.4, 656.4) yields 653.90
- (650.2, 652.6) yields 650.30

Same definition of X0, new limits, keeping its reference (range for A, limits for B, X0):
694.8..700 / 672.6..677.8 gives 0.20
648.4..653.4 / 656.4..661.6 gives 0.29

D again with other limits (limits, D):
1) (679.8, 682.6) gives 682.40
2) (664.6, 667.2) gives 665.00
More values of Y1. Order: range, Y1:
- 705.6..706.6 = 27.0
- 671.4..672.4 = 25.7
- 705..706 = 25.9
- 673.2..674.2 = 25.7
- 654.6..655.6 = 28.9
